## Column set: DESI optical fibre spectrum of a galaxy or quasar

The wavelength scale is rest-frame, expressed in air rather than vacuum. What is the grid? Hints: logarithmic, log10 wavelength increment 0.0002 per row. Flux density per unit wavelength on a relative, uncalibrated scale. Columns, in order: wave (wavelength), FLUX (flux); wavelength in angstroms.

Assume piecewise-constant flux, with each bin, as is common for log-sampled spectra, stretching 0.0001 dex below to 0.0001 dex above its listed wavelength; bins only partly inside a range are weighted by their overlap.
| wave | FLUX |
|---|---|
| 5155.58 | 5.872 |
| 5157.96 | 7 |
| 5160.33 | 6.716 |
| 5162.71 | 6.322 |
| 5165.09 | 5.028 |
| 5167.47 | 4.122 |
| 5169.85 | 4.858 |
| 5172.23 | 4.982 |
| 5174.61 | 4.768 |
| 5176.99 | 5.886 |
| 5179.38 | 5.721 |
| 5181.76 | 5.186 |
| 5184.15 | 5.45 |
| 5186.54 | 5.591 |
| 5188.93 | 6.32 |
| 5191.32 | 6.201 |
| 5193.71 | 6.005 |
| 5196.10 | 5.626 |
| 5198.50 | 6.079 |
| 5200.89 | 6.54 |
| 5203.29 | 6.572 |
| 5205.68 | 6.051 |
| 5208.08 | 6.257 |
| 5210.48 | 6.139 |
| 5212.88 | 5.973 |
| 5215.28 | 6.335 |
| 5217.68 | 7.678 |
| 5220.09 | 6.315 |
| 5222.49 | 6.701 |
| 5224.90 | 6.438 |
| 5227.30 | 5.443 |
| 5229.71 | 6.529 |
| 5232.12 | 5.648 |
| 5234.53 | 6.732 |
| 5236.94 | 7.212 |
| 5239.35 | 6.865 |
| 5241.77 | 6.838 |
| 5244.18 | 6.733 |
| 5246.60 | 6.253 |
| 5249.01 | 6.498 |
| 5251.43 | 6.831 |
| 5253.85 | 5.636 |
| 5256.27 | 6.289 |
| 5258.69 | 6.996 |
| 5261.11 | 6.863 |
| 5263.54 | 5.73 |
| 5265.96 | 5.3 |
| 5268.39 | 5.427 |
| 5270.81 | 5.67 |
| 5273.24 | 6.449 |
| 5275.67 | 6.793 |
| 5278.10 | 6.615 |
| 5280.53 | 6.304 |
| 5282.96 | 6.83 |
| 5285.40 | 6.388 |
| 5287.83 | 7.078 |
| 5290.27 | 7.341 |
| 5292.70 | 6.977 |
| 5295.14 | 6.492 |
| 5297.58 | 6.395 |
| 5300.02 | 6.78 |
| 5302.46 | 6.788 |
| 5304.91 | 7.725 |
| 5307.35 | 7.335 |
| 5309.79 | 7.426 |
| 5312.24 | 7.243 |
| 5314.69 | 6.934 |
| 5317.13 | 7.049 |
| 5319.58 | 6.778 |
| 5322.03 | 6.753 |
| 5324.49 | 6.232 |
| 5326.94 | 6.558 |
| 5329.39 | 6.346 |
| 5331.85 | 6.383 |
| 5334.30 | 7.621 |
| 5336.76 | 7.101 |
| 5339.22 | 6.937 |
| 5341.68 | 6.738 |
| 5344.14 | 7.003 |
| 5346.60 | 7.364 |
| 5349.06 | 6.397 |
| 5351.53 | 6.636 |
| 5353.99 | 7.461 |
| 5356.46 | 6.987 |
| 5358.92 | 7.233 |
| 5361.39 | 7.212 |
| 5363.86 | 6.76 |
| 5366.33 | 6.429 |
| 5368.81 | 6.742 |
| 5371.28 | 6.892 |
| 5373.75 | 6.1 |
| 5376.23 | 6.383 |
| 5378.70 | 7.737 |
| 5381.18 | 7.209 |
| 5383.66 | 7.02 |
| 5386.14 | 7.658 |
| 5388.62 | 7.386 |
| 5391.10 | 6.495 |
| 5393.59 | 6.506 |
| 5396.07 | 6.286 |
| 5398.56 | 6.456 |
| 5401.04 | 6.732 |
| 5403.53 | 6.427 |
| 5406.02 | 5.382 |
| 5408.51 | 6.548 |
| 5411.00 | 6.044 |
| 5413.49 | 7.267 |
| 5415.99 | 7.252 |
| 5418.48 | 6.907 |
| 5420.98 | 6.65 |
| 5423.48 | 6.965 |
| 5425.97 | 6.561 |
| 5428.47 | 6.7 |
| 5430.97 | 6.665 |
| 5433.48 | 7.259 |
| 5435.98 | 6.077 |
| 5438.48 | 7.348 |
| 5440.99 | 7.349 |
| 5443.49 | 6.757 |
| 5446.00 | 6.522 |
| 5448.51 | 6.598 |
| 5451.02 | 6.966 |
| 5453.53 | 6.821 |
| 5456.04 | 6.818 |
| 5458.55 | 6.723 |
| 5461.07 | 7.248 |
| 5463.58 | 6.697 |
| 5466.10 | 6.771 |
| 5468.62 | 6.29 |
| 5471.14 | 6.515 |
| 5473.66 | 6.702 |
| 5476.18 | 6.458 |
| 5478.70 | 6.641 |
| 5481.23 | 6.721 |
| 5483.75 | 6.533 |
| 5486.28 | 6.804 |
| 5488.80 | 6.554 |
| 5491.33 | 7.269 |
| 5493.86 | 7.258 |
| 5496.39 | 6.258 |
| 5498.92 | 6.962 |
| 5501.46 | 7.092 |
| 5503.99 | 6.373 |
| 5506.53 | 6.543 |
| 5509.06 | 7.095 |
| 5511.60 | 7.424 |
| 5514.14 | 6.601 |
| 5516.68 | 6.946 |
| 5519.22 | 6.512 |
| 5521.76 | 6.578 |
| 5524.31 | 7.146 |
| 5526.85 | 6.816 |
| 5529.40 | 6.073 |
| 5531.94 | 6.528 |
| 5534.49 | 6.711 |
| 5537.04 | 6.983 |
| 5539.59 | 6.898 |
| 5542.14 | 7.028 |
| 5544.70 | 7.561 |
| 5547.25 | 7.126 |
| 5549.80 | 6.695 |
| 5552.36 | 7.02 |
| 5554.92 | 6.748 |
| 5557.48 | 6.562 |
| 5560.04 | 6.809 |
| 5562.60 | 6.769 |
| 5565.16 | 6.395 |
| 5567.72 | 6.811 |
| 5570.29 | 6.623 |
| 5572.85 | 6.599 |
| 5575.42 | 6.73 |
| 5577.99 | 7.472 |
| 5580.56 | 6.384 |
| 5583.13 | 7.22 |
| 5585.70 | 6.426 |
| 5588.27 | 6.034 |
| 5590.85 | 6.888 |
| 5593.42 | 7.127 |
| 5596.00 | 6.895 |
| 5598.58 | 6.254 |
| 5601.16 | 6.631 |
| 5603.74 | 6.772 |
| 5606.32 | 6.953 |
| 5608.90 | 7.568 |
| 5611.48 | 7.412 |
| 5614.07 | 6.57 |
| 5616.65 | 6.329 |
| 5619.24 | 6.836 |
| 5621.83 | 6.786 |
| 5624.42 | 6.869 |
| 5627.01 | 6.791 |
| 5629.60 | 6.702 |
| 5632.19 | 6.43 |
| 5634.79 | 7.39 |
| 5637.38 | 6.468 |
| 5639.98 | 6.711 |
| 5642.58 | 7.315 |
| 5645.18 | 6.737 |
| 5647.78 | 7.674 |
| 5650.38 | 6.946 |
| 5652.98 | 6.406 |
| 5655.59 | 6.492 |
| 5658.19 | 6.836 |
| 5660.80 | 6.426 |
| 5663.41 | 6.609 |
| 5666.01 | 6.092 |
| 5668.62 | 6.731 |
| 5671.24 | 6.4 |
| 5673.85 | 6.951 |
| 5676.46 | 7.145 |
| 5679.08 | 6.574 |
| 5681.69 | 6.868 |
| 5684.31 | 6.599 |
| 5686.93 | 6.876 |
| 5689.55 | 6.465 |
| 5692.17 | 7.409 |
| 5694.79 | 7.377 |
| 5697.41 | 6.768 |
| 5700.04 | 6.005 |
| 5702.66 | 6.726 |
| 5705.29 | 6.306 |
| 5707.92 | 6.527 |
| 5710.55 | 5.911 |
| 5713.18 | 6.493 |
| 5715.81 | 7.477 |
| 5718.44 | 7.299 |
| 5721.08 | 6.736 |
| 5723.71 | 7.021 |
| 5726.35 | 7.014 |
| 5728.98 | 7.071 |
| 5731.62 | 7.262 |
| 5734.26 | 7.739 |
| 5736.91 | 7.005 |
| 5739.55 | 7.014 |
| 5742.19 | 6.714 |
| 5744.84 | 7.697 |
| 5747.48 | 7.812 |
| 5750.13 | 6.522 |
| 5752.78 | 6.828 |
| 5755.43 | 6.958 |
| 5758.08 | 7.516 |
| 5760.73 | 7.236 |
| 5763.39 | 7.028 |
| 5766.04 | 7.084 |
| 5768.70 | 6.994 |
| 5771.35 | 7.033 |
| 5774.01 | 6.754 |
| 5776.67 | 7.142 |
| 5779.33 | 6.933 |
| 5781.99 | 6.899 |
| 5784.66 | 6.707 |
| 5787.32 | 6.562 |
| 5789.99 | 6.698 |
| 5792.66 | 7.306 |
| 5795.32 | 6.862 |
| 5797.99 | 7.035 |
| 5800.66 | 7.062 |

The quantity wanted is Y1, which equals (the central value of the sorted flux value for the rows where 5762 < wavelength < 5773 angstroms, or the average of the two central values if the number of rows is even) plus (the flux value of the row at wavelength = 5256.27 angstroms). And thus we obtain 13.3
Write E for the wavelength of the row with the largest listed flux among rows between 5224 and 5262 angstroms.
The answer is 5236.94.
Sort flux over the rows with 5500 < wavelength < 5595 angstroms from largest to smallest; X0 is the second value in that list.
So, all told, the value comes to 7.472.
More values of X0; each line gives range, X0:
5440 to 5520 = 7.349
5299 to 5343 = 7.621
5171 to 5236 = 6.732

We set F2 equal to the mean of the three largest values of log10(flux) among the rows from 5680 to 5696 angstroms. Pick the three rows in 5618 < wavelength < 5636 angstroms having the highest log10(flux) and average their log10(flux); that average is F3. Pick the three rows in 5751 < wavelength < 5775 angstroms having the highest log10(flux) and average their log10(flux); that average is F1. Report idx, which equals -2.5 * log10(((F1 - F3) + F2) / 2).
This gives 0.90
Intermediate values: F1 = 0.862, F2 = 0.858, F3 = 0.847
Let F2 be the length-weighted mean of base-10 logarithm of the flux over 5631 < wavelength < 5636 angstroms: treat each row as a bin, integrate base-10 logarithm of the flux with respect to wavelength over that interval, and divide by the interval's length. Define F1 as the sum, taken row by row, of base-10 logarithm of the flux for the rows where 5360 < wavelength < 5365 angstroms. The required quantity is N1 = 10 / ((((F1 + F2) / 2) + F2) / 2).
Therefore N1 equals 9.5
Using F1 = 1.688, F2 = 0.84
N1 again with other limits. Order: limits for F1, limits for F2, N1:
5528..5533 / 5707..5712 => 10.1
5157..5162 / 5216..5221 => 9.5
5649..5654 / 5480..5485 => 9.7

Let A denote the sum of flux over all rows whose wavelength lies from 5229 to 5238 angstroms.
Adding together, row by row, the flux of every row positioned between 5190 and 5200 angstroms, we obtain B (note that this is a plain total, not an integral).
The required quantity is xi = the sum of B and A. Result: 50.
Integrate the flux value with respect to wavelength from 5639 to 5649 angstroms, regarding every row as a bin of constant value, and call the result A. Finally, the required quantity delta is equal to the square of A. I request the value 5063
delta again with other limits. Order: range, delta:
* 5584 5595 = 5350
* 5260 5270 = 3379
